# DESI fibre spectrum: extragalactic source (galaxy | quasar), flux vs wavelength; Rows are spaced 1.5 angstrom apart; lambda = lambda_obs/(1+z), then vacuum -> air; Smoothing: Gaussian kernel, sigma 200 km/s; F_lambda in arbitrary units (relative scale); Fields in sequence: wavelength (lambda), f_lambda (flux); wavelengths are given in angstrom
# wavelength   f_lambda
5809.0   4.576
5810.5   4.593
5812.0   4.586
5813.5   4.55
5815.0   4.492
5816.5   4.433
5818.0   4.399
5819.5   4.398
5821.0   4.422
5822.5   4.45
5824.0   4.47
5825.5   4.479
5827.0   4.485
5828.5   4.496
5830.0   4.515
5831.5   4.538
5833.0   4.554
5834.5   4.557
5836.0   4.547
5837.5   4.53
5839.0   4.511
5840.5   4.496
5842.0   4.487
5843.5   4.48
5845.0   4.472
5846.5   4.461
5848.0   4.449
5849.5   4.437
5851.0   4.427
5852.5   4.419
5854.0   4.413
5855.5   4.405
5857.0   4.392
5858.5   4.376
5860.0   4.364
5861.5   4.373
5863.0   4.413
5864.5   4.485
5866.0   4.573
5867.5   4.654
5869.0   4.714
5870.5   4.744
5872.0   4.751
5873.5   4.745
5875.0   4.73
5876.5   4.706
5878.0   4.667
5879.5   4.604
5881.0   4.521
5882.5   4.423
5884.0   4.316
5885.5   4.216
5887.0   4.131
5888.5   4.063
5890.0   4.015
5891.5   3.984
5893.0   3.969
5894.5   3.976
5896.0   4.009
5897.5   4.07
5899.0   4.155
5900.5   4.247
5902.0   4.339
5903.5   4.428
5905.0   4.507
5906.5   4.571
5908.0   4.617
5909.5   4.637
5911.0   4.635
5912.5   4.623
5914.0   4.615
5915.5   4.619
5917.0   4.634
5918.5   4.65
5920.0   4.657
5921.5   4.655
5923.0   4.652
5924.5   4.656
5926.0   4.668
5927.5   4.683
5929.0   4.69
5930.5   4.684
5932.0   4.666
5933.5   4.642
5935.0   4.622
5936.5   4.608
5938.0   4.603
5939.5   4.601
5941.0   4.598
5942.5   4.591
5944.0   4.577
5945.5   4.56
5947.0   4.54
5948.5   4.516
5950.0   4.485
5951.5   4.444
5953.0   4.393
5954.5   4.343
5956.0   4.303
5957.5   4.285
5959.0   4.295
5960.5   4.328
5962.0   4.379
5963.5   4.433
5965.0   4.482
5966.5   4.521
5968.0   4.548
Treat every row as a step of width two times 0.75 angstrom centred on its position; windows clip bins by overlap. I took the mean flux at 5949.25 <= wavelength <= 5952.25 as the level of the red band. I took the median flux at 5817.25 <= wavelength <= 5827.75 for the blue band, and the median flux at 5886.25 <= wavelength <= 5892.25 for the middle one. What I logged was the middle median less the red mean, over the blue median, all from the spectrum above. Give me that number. -0.10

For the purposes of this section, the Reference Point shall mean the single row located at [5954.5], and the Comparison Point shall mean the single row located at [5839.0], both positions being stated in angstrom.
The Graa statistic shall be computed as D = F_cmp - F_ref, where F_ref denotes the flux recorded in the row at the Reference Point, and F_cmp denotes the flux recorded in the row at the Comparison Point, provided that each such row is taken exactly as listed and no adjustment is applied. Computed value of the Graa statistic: 0.17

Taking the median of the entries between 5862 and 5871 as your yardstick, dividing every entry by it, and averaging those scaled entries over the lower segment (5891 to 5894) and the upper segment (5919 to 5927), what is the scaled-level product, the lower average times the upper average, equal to 0.87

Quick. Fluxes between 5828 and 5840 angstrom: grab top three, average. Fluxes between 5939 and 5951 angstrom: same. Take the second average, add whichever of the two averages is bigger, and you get 9.19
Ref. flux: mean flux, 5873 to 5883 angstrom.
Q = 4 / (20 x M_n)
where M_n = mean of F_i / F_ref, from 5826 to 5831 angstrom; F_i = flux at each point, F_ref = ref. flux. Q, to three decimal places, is 0.206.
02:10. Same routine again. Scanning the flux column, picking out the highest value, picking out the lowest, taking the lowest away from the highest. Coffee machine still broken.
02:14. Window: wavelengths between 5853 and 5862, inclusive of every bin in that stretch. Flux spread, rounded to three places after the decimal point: 0.049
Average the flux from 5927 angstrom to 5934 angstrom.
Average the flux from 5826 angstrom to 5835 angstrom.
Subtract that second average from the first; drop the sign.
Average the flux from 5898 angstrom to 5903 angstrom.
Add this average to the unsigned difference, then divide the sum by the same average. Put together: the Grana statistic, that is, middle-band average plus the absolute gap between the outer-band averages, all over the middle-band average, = 1.04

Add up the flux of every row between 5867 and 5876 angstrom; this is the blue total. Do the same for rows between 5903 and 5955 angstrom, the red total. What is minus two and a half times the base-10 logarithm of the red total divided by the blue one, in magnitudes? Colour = -1.9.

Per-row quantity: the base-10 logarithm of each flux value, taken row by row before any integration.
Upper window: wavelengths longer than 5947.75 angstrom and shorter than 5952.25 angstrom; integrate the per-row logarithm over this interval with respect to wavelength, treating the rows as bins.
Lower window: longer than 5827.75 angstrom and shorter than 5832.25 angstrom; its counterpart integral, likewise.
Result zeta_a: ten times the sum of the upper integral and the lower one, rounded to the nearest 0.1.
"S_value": 58.8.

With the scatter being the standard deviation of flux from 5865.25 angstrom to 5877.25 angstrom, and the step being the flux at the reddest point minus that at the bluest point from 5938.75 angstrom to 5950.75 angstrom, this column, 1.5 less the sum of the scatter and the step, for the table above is 1.56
